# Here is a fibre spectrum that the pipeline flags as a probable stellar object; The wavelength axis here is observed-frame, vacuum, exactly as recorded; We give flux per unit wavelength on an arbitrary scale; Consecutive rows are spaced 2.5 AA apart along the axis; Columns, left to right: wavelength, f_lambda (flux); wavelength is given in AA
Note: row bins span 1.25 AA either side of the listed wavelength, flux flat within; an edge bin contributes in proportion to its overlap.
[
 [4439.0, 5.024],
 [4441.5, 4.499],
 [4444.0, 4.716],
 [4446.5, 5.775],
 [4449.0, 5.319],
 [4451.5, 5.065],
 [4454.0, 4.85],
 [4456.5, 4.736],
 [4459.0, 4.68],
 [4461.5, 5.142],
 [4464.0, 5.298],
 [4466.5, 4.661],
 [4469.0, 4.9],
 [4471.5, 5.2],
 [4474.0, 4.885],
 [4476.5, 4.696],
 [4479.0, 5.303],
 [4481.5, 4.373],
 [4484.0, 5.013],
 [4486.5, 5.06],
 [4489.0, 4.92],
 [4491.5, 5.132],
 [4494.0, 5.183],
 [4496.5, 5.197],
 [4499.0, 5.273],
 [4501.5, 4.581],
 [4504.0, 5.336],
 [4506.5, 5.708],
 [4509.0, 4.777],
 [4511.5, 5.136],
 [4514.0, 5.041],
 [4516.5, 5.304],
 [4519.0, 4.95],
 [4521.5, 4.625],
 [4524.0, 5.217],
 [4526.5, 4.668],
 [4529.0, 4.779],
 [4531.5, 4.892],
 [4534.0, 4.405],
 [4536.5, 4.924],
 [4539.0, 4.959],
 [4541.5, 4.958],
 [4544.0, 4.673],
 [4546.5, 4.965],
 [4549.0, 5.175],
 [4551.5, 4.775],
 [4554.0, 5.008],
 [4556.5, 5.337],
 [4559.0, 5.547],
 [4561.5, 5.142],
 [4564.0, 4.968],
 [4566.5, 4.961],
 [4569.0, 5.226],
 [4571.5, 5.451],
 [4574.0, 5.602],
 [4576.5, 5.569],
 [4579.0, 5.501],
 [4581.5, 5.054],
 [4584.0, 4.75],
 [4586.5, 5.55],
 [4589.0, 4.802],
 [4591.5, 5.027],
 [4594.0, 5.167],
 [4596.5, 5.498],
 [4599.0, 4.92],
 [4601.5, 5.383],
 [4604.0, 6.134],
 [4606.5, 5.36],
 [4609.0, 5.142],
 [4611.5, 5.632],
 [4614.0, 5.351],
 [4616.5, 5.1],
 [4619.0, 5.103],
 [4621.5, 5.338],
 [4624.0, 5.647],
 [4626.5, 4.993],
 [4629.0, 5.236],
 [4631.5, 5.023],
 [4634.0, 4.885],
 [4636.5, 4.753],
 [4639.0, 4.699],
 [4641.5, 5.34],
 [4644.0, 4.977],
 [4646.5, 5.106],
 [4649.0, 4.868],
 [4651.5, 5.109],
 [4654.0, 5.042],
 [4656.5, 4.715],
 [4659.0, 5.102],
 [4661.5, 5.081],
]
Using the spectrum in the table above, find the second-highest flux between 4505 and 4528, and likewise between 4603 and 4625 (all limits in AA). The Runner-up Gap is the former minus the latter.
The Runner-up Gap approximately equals -0.3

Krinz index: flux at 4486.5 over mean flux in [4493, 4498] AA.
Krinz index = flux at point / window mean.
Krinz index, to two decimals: 0.97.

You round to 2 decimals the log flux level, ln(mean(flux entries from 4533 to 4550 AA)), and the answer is 1.58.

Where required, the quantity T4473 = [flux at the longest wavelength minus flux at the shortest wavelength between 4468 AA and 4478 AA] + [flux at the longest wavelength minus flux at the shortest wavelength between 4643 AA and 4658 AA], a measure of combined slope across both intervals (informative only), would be -0.5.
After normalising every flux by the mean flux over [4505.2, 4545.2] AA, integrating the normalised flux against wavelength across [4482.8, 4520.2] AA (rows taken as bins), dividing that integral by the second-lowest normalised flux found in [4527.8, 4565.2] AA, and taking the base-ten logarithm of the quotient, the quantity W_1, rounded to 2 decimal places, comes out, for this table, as 1.61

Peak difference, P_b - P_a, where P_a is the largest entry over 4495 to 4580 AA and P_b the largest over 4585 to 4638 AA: 0.4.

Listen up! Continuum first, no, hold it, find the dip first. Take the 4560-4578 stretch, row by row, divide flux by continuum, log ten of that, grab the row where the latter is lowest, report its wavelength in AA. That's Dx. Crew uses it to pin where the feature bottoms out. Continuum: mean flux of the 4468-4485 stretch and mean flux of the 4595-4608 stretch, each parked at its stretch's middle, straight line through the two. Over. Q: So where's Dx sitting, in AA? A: 4566.5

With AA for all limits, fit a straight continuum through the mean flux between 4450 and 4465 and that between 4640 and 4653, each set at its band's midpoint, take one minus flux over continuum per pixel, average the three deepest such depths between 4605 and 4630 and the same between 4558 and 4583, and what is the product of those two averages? 0.0000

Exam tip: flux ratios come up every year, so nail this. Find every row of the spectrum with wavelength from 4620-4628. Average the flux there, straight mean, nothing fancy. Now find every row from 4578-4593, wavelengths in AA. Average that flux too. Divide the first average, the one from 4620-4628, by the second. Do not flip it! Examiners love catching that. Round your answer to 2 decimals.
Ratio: 1.04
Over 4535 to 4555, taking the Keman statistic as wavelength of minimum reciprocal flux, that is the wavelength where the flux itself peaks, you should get 4549.0 AA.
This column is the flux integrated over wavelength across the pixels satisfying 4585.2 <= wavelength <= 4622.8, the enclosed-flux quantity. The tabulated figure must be 199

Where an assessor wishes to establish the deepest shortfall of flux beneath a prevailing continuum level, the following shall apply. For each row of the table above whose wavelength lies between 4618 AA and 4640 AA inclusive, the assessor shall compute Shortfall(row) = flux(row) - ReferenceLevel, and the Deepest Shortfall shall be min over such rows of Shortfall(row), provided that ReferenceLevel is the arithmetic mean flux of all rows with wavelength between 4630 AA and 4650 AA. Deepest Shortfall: -0.26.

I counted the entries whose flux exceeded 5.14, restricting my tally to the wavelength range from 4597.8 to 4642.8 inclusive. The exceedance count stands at 10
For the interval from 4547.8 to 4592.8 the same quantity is 10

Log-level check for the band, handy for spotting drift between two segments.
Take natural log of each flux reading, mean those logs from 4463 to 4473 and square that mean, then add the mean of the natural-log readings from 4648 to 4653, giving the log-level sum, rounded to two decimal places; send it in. 4.20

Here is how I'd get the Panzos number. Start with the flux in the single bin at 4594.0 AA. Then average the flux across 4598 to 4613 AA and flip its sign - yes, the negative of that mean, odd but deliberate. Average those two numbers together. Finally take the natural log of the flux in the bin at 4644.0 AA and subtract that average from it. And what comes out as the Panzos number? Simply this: 1.74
